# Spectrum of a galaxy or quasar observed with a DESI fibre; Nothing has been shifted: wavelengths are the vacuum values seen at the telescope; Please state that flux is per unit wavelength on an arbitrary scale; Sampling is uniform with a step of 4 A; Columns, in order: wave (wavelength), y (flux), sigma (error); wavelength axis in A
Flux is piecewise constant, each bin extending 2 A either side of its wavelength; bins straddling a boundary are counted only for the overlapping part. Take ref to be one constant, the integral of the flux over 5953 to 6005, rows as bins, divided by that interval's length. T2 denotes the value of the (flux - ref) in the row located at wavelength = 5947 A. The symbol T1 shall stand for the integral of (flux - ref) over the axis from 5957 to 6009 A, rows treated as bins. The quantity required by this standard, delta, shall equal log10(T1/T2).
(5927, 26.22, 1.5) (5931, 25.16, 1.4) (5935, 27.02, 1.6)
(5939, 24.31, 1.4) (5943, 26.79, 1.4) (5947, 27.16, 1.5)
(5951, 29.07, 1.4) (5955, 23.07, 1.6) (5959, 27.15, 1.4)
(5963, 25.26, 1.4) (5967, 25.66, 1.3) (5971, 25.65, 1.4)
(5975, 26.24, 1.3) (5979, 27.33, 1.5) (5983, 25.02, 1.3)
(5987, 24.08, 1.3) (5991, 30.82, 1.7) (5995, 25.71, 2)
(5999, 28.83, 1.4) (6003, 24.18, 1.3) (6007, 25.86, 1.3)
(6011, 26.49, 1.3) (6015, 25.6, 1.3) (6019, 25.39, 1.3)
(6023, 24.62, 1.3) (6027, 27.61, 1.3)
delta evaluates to 1.0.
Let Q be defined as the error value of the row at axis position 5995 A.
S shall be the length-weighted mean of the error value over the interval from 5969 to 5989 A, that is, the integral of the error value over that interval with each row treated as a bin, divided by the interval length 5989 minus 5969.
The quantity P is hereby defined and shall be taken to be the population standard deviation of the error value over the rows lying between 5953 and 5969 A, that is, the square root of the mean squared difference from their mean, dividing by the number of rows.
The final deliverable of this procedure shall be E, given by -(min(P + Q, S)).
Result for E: -1.360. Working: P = 0.109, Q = 2.00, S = 1.36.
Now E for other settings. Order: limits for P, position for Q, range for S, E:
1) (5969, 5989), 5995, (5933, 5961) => -1.471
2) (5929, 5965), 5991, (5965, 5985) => -1.360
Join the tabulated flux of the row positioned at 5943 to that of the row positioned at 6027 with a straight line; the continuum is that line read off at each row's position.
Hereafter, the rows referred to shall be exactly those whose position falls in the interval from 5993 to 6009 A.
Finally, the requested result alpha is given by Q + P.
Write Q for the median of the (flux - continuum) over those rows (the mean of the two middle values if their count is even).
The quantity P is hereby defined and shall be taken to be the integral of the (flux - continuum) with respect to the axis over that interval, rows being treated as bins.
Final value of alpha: -21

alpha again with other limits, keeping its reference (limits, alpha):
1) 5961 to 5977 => -23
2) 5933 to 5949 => -7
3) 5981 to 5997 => -15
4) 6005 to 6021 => -28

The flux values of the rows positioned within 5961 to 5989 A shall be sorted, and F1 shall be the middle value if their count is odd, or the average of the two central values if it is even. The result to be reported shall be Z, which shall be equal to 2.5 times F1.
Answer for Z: 64.1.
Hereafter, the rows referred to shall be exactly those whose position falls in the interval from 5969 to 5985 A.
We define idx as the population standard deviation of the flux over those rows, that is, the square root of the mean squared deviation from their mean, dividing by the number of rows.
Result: 0.9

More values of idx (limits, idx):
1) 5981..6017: 2.1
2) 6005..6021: 0.4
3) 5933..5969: 1.7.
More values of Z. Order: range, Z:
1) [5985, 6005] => 64.3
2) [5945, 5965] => 67.9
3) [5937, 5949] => 67.0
